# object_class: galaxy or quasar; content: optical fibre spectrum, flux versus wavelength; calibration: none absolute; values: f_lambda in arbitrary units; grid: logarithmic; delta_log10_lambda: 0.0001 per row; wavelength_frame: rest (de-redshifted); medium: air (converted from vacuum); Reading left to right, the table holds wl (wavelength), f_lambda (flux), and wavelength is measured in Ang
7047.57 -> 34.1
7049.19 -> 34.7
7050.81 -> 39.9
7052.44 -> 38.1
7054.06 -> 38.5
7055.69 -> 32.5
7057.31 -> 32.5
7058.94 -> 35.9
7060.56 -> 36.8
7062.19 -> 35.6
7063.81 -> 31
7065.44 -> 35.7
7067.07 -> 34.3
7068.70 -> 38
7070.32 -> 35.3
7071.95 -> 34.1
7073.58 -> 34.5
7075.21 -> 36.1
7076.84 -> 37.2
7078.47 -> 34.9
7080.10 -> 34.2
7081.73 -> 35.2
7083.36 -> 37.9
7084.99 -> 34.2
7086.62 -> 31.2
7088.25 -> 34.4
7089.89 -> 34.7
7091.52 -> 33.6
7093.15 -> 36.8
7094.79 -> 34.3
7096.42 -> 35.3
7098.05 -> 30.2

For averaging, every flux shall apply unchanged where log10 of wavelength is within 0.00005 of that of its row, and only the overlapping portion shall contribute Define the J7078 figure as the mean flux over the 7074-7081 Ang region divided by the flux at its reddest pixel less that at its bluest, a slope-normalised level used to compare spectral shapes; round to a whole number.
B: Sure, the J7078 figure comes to -19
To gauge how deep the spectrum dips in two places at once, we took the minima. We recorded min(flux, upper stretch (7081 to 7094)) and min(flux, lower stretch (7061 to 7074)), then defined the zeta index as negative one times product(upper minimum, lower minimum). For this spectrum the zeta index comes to -967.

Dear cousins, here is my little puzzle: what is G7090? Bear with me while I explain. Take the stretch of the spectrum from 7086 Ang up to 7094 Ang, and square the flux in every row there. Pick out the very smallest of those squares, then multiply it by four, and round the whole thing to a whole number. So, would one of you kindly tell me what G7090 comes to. 3894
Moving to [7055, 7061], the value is 4225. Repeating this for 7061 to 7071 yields 3844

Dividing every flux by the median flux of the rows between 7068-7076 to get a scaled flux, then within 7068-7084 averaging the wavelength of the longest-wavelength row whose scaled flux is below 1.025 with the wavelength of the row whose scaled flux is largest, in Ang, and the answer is 7075.2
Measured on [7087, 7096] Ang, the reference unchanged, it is 7094.0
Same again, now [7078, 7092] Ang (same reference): 7087.4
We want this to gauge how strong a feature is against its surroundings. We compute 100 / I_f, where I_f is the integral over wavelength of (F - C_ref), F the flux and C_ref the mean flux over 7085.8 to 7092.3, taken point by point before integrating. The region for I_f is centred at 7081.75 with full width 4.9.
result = 8.9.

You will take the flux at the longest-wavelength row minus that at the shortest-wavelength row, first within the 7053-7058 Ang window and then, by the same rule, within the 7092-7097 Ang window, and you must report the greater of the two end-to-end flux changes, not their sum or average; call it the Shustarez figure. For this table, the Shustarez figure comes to -1.5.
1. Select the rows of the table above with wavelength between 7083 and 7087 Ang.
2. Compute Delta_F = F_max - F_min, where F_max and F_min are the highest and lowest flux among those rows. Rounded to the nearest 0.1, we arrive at 6.7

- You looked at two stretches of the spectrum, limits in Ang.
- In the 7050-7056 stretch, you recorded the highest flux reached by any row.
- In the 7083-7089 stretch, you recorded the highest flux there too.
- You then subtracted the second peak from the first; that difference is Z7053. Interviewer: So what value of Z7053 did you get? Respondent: 2.0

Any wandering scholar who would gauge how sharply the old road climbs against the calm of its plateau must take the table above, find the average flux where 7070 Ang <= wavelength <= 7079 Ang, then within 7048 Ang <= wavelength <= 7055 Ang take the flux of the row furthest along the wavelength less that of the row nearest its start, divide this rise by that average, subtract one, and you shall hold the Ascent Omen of -0.89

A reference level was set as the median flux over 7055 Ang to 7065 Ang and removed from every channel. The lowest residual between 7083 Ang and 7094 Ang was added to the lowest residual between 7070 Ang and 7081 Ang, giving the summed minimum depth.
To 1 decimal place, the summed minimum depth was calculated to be -2.8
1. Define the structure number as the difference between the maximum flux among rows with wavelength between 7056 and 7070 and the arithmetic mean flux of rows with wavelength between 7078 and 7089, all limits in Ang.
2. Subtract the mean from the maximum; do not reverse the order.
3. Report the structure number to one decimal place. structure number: 3.4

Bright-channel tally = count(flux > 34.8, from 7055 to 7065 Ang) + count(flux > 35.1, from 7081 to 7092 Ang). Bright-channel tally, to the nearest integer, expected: 5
